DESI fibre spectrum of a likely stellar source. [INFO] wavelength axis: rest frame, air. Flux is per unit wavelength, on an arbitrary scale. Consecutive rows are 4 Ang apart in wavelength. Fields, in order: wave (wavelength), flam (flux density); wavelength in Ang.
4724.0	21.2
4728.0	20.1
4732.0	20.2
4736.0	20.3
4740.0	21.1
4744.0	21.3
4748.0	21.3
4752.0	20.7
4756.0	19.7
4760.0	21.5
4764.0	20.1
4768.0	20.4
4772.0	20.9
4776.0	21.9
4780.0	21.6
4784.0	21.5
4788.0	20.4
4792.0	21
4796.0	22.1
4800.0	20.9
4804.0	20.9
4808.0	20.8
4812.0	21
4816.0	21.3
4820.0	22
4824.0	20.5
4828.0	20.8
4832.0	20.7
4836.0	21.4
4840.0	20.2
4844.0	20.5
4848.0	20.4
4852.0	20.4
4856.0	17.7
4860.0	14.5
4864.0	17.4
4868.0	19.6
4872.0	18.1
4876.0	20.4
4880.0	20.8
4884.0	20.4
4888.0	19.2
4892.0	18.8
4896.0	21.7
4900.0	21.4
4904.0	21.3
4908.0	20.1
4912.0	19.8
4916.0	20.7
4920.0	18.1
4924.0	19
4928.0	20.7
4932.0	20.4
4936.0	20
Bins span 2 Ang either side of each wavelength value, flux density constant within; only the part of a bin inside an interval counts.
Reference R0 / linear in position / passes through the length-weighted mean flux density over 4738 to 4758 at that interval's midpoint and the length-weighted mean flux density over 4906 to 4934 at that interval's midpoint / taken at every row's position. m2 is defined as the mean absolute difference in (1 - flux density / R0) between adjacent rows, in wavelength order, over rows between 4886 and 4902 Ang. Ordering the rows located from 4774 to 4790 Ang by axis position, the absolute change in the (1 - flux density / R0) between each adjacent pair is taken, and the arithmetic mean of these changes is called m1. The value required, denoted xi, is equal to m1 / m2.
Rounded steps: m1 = 0.02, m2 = 0.060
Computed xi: 0.4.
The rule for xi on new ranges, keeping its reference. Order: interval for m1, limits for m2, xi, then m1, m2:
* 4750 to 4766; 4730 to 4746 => 3.6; 0.07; 0.019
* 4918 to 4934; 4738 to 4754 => 3.7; 0.05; 0.013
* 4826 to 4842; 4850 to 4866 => 0.2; 0.03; 0.145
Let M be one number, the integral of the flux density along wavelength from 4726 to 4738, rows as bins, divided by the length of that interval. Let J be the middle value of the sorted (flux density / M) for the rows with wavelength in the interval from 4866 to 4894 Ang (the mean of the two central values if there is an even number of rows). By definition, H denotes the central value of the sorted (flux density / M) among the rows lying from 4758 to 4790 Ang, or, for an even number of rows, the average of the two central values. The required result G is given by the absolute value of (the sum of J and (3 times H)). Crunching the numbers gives 4.12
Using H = 1.050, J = 0.97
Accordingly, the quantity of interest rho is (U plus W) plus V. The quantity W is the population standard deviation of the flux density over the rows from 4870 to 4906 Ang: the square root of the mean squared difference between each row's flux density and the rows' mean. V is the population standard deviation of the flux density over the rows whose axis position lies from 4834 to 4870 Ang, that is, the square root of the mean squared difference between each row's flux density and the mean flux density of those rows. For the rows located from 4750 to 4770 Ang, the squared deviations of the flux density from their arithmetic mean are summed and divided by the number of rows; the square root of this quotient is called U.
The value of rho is 3.85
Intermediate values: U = 0.61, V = 2.06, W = 1.19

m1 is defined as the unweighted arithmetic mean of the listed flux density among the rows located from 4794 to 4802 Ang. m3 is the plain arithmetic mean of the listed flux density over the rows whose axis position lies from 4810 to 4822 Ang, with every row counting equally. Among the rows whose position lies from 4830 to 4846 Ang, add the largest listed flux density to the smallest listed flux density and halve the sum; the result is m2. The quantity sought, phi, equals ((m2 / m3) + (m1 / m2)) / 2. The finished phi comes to 1.00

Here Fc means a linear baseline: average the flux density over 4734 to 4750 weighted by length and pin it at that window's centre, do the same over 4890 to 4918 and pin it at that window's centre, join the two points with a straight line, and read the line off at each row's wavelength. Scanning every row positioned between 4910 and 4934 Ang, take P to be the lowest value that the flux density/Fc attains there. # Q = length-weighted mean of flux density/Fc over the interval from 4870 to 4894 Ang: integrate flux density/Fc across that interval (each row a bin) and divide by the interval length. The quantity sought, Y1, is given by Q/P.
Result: 1.08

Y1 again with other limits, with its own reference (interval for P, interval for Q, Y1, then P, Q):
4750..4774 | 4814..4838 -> 1.08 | 0.940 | 1.02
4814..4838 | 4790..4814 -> 1.03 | 0.987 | 1.01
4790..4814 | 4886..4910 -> 0.99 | 0.999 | 0.99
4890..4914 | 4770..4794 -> 1.11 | 0.914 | 1.02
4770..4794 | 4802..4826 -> 1.04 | 0.977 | 1.01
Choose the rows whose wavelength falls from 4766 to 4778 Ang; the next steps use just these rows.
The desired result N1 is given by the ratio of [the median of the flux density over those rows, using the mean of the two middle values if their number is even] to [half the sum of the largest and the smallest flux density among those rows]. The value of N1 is 0.99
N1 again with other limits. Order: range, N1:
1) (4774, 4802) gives 1.01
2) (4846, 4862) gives 1.09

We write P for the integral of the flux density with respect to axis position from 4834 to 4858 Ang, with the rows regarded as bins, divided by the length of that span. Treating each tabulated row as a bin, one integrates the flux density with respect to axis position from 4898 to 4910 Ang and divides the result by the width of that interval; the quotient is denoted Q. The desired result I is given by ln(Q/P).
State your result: 0.041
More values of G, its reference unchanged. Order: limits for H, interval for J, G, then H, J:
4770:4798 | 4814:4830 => 4.24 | 1.064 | 1.04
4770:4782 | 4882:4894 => 4.16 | 1.069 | 0.95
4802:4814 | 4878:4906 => 4.13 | 1.035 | 1.03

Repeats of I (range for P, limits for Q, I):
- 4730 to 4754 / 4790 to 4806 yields 0.019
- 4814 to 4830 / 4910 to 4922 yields -0.080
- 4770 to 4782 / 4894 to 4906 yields 0.000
